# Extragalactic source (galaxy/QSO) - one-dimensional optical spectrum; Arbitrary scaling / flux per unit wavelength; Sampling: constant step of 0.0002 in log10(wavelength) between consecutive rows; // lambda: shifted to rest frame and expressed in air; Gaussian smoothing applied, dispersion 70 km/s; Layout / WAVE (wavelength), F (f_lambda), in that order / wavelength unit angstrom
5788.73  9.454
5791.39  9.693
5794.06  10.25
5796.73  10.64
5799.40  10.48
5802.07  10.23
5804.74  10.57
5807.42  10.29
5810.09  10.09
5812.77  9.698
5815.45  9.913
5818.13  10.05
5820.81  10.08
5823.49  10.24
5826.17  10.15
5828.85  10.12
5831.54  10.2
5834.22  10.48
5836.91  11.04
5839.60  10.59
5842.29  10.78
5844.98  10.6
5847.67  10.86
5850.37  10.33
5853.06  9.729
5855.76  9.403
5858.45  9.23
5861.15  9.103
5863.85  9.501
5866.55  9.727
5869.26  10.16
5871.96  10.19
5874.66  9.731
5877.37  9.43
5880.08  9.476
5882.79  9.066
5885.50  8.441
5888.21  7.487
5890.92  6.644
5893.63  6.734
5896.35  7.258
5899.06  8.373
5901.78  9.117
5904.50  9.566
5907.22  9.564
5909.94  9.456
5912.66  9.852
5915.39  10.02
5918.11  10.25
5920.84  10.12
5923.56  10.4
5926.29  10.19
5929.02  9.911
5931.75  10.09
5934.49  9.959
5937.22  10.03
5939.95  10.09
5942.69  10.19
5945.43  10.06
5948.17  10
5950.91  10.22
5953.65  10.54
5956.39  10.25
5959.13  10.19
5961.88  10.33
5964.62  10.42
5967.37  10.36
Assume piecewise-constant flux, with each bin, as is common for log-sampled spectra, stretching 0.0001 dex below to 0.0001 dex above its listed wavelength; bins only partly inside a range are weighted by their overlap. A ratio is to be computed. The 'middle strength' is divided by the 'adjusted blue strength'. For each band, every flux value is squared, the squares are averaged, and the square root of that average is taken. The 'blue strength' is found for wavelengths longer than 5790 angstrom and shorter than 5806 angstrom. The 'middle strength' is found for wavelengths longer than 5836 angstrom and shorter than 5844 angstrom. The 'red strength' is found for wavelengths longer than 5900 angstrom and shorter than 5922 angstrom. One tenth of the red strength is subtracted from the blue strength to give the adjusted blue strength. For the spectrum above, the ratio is 1.16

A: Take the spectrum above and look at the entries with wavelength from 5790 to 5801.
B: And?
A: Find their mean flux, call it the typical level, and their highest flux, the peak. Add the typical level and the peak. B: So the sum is 20.9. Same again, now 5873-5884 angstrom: 19.2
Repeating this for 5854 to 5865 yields 18.8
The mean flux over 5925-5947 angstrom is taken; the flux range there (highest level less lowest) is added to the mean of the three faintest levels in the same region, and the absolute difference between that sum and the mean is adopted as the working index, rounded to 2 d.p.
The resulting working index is 0.18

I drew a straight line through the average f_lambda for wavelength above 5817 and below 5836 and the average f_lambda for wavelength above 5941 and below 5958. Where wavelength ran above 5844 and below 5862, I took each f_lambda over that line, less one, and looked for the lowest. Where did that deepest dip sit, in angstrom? 5861.15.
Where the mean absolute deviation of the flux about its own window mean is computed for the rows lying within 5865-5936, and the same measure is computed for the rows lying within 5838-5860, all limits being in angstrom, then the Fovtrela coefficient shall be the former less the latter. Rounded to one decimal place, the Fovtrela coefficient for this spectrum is 0.3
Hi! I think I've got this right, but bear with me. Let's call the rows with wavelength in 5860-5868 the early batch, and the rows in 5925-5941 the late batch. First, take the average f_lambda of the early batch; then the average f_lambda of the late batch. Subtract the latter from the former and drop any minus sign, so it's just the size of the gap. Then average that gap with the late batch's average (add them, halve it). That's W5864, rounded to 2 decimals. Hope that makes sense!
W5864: 5.32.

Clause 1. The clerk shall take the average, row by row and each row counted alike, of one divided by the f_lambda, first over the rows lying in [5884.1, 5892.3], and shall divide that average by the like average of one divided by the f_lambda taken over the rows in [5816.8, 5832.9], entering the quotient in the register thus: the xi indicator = 1.36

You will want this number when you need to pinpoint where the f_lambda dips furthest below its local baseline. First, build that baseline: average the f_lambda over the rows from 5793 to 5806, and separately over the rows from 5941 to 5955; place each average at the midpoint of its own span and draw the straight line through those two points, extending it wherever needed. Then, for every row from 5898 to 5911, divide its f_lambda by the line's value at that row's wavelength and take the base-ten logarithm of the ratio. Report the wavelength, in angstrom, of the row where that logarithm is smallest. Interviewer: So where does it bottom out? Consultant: 5899.06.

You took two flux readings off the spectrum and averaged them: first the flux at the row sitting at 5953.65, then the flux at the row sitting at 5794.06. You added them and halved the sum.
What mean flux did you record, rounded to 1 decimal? 10.4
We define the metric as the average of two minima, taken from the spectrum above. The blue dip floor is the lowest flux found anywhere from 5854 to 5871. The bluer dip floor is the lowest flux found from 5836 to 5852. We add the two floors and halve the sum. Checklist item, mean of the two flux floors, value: 9.7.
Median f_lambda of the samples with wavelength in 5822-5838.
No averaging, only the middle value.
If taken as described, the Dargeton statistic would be 10.2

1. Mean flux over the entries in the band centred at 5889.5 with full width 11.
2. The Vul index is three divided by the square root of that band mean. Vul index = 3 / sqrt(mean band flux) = 1.11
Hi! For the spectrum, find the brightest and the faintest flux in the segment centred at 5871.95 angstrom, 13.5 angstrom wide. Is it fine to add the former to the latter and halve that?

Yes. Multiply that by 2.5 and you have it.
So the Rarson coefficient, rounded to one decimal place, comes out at 24.5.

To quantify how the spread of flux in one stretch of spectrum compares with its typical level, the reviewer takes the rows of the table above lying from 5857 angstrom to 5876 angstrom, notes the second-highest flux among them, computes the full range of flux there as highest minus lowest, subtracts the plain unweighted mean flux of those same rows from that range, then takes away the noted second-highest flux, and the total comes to -18.7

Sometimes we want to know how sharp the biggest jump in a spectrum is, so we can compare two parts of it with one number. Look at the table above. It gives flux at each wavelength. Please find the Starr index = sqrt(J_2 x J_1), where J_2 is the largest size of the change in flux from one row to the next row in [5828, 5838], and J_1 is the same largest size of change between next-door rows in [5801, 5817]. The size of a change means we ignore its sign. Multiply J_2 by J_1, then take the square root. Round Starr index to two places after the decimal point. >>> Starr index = 0.47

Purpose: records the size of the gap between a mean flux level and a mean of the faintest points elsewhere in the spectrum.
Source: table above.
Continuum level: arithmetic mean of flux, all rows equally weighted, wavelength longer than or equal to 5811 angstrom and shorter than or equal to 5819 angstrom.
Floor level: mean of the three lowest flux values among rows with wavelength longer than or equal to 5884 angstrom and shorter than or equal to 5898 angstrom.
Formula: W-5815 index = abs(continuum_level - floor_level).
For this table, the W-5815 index 3.0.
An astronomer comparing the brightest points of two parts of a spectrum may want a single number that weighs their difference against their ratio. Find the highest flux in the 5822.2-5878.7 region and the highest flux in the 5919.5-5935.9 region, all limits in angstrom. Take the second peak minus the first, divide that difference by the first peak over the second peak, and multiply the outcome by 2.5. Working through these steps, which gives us -1.5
